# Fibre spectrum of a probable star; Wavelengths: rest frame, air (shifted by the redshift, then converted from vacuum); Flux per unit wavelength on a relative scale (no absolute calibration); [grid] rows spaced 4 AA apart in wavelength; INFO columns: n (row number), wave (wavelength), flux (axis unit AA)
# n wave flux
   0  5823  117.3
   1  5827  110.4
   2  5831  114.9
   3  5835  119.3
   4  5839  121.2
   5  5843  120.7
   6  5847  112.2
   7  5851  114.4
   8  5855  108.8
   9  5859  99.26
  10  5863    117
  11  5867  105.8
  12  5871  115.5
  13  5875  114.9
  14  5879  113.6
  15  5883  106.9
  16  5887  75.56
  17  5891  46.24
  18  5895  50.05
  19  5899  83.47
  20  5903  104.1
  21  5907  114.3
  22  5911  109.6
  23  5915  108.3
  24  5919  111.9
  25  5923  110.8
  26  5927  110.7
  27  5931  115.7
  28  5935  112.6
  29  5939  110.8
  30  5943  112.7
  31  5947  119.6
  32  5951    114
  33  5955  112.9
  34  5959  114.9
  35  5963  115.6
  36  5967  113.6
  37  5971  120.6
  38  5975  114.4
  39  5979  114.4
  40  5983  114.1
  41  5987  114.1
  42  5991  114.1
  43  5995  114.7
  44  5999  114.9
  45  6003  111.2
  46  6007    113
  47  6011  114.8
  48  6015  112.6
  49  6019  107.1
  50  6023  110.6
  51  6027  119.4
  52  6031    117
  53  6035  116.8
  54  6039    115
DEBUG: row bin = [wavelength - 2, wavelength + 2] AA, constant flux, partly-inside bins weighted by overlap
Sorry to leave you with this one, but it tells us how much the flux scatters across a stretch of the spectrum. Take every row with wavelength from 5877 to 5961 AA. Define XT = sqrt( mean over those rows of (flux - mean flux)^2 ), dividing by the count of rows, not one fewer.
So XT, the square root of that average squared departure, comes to 20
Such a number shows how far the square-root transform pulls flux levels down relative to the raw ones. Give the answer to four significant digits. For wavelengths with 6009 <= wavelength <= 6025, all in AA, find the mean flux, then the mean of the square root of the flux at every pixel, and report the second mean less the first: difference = -100.7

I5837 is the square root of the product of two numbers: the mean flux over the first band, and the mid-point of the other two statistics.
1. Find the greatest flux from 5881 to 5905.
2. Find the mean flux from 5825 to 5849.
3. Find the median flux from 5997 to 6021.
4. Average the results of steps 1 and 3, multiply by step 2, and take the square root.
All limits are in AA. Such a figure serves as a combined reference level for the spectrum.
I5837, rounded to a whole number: 113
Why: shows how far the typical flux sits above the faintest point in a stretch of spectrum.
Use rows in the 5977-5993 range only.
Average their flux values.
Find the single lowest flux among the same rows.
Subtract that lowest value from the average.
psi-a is 0.1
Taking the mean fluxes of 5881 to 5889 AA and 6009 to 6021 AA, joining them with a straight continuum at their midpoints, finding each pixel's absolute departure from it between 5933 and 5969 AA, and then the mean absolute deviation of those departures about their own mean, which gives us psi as 1.6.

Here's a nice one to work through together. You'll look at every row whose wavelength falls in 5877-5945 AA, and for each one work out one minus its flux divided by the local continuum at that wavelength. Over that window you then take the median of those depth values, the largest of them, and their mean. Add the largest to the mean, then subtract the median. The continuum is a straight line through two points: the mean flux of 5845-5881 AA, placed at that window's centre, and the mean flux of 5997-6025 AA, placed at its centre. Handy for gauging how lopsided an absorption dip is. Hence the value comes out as 0.68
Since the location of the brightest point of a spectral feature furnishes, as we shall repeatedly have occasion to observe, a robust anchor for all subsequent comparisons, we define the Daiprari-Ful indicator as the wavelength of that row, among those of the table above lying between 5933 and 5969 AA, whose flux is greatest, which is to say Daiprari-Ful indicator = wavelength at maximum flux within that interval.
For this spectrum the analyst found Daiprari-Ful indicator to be 5947 AA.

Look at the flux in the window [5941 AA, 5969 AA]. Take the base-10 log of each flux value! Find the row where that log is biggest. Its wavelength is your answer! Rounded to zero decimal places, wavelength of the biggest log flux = 5947 AA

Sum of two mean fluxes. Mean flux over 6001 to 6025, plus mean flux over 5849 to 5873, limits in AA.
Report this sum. 221.7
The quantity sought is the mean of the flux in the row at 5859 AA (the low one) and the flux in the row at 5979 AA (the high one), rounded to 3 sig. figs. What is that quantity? 107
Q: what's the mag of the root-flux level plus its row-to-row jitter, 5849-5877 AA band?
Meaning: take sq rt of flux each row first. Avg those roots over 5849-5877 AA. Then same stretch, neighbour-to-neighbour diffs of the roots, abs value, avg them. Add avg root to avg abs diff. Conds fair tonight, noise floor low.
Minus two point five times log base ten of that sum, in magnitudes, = -2.60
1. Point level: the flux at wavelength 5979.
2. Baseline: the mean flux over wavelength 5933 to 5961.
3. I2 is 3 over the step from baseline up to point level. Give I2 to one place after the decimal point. 6.4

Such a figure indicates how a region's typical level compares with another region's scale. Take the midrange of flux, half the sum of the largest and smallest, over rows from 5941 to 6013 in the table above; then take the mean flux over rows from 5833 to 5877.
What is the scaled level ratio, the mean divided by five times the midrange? 0.196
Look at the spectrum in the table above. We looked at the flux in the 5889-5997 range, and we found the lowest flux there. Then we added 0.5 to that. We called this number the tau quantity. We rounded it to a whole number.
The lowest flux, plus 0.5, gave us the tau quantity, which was 47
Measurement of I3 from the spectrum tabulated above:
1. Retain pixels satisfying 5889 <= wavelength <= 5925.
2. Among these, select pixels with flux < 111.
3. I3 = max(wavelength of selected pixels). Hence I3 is 5923 AA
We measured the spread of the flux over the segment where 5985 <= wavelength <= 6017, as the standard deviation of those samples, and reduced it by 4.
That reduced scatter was -3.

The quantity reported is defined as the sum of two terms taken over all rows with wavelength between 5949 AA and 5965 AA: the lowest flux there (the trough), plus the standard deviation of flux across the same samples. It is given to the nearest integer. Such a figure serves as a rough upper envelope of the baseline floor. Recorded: 114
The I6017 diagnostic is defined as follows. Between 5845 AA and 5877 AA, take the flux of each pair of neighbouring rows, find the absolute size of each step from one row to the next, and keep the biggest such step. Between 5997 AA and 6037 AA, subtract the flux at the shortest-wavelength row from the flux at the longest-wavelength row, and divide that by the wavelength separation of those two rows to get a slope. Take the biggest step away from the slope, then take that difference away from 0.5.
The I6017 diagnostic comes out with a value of 18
